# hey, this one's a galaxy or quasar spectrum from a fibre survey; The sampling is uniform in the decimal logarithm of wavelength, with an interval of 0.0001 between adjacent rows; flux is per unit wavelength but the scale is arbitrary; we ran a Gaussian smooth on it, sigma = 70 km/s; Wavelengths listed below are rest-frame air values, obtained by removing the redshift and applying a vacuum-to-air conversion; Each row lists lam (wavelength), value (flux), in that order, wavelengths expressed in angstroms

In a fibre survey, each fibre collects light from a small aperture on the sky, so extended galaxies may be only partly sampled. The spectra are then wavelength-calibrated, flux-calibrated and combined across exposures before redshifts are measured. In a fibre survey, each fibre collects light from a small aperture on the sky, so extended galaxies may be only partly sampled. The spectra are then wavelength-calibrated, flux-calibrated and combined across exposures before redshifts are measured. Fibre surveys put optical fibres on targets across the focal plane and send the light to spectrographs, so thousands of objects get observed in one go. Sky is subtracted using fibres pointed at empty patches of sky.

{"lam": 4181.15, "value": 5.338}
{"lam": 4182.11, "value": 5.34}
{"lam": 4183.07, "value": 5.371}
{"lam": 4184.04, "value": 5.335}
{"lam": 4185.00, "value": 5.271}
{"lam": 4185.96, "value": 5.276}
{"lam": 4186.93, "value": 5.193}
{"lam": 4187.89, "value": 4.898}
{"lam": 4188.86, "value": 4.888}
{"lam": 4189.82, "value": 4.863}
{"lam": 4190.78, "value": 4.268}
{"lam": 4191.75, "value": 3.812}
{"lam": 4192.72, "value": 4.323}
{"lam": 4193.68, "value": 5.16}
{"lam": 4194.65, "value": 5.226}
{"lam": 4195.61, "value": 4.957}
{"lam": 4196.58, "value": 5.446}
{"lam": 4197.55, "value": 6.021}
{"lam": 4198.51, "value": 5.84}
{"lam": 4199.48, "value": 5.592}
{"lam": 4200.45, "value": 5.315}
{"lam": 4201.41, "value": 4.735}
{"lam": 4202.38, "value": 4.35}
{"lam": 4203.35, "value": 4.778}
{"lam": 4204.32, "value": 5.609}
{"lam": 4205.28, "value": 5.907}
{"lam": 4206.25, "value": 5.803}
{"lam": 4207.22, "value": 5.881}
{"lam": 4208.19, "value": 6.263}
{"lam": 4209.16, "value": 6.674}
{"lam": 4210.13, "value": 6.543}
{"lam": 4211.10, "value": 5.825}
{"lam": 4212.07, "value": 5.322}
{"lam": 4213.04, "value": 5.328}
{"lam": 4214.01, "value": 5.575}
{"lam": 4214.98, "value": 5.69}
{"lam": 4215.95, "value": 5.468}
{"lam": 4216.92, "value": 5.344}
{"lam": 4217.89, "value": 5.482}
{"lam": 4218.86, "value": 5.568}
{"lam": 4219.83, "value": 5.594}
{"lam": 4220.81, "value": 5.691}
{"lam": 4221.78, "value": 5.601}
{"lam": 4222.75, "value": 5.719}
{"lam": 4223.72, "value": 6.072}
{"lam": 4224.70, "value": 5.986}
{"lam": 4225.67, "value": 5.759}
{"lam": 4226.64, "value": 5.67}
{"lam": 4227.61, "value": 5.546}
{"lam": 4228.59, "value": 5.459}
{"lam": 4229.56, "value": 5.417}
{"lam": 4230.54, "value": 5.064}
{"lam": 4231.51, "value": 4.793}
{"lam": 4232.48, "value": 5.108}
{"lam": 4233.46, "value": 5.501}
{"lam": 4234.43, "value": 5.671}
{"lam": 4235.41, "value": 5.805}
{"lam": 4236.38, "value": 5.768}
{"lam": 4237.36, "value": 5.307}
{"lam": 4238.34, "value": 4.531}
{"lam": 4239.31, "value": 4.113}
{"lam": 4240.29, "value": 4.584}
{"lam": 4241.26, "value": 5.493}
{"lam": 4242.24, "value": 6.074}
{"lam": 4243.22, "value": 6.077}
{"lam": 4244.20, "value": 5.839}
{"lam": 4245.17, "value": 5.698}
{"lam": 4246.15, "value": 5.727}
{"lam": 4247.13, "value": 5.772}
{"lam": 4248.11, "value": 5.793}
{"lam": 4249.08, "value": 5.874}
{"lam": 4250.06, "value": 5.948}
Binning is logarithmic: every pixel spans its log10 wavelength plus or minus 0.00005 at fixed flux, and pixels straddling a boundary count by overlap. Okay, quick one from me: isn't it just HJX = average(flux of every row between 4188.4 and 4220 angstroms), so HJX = 5.4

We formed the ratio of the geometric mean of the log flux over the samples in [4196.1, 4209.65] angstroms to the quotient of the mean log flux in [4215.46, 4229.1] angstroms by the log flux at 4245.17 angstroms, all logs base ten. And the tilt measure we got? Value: 0.75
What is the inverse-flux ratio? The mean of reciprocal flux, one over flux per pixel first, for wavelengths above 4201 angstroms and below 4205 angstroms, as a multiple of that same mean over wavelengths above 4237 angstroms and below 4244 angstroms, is 1.05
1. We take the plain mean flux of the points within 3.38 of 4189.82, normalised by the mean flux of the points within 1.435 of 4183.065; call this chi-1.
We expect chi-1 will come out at 0.86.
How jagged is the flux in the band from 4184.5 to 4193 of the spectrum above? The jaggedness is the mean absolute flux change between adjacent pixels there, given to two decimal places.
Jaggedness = 0.25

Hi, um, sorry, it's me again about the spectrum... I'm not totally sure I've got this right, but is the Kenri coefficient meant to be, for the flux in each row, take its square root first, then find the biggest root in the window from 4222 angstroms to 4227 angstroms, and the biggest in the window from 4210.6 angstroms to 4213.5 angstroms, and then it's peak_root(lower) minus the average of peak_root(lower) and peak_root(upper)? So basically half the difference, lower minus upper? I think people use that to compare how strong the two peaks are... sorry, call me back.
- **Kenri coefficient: -0.025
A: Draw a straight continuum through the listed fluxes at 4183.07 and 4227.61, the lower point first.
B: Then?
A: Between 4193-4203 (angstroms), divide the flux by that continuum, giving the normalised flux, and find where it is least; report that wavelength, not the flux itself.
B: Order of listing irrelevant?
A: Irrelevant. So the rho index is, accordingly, 4202.38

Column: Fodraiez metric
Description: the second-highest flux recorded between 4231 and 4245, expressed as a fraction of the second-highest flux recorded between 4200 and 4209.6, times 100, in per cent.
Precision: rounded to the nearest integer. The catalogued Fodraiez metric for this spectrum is 97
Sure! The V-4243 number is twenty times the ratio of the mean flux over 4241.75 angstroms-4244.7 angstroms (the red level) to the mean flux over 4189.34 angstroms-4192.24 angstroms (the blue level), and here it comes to 27.8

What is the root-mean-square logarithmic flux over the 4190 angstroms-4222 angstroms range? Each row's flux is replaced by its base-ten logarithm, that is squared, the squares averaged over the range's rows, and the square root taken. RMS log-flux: 0.73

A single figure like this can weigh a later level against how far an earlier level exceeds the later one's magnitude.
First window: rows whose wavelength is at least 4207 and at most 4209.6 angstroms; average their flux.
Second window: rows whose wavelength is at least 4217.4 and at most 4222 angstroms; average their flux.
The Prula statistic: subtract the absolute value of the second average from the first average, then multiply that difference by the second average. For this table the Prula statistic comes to 4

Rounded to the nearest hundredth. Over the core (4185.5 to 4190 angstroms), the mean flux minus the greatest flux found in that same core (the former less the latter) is -0.25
